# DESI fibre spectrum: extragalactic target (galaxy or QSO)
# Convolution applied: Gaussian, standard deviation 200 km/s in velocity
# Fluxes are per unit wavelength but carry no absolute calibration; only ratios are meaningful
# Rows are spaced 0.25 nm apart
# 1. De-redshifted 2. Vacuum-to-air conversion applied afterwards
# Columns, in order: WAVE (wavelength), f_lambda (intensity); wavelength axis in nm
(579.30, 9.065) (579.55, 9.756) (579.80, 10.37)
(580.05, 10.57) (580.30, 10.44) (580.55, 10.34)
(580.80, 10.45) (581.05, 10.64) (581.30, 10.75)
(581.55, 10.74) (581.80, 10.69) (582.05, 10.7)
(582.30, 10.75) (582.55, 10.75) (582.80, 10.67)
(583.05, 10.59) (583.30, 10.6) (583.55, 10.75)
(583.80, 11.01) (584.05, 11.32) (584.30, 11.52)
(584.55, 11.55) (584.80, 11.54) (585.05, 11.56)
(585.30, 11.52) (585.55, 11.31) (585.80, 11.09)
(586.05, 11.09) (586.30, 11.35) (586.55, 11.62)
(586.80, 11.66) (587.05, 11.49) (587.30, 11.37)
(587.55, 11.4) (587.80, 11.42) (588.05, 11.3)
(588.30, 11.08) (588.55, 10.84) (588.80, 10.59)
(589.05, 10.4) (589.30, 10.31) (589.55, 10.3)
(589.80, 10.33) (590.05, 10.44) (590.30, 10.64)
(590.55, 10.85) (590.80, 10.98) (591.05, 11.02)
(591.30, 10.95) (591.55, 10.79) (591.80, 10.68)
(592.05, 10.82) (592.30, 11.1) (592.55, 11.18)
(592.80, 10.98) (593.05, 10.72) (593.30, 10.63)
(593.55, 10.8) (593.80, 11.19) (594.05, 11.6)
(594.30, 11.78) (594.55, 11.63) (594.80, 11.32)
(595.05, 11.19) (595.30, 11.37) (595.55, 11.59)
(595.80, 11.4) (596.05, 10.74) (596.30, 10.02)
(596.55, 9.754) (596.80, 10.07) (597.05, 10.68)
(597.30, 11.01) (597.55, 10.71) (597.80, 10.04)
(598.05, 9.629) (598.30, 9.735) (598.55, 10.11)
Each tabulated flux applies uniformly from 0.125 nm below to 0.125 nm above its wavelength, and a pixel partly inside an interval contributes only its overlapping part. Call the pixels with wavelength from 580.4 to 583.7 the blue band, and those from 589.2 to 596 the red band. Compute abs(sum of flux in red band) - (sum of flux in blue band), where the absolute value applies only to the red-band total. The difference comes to 158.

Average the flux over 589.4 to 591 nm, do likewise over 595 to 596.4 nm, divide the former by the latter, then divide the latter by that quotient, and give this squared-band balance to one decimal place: 11.5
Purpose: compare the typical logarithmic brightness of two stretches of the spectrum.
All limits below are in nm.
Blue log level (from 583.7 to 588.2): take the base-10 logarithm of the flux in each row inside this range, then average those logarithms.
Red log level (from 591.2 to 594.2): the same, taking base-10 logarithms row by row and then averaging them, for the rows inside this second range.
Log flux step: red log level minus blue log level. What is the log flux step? -0.017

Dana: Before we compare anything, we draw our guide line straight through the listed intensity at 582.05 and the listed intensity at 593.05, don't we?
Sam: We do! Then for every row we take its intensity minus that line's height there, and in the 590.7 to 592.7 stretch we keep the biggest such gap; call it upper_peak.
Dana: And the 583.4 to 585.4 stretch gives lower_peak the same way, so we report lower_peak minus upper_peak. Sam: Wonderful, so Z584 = 0.39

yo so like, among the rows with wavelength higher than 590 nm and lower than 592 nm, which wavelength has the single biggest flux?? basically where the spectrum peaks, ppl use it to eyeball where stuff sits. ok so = 591.05 nm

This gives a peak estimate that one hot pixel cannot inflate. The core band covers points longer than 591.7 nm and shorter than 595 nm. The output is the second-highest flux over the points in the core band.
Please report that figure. 11.63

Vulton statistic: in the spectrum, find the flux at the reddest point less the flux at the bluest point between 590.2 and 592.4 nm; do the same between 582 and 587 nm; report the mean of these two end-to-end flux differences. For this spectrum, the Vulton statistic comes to 0.7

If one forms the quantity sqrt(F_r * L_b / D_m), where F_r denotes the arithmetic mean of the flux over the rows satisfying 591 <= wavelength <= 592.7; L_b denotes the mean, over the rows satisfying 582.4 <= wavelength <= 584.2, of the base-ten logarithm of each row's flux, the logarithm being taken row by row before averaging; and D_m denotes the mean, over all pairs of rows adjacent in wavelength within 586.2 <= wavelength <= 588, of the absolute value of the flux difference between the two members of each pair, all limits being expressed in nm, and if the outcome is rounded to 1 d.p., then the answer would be 10.2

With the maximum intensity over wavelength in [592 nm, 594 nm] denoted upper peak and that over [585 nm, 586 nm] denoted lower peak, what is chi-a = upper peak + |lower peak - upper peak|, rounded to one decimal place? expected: 11.6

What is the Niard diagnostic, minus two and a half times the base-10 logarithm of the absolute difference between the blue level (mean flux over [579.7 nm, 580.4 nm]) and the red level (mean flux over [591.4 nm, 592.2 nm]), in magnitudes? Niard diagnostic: 1.3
